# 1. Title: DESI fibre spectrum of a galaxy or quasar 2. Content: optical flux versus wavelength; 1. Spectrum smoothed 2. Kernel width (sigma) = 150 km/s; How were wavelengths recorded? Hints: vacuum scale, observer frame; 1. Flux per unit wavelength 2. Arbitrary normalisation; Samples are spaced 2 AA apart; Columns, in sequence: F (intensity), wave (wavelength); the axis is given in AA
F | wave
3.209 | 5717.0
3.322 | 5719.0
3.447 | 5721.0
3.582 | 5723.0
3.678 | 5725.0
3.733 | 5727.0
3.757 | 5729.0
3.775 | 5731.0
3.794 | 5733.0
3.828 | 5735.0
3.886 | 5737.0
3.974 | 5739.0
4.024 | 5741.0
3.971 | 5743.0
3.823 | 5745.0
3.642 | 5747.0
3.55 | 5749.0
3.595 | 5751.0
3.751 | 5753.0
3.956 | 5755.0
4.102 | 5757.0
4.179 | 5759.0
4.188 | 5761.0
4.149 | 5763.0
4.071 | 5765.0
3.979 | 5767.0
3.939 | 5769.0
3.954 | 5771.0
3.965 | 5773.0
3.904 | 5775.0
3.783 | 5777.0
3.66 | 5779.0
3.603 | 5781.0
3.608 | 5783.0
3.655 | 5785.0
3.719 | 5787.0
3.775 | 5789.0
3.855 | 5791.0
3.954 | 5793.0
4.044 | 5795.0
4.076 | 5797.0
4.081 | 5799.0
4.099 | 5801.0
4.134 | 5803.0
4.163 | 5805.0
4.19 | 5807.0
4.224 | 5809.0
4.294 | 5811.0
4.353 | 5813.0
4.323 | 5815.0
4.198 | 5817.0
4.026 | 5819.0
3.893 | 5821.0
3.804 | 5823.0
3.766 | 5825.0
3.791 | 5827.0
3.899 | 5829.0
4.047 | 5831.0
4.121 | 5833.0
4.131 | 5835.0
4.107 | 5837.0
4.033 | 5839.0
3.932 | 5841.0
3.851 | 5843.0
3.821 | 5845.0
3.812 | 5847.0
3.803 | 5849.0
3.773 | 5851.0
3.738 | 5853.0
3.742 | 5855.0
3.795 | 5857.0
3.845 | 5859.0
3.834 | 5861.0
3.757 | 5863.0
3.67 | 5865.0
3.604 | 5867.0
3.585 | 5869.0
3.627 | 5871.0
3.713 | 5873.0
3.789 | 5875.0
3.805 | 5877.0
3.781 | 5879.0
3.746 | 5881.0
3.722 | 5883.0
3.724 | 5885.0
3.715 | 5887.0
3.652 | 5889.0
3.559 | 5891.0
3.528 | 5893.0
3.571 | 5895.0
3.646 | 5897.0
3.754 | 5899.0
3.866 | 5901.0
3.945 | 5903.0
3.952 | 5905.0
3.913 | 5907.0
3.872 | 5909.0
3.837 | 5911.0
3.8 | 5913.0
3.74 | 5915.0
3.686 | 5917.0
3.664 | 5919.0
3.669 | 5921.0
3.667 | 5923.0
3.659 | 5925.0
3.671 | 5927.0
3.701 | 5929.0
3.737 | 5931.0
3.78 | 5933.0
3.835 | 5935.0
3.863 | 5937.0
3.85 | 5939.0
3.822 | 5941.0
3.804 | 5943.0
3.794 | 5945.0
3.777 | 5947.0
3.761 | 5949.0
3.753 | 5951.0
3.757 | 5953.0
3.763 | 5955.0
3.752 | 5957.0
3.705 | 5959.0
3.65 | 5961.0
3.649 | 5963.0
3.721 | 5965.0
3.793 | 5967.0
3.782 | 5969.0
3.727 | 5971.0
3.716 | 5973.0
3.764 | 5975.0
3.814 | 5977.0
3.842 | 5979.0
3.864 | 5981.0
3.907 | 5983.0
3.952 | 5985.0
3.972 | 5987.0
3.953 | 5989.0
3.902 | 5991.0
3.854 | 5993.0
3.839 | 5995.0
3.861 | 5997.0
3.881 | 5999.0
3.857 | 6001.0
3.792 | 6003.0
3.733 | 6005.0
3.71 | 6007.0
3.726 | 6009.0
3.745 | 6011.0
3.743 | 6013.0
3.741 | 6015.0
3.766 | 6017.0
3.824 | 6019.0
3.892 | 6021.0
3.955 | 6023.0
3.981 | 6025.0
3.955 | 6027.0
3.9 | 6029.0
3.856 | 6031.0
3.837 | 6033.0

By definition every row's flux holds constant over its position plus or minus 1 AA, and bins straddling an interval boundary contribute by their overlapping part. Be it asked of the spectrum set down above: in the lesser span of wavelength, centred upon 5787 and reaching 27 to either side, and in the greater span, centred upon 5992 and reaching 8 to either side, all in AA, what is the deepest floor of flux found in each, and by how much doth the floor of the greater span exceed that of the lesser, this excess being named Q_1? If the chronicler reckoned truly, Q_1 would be 0.24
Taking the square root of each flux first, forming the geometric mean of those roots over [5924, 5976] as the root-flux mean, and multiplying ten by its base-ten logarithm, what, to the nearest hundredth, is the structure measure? 2.87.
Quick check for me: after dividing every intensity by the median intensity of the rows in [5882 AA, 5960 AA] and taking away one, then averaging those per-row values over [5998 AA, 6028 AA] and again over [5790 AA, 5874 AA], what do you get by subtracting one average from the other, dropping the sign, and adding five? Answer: 5.03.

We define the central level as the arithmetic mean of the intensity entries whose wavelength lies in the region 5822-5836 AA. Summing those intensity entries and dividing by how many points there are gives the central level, 3.94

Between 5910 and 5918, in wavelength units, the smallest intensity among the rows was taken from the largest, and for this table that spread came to 0.15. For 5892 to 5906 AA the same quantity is 0.42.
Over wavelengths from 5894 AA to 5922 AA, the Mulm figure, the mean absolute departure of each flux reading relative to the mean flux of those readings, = 0.104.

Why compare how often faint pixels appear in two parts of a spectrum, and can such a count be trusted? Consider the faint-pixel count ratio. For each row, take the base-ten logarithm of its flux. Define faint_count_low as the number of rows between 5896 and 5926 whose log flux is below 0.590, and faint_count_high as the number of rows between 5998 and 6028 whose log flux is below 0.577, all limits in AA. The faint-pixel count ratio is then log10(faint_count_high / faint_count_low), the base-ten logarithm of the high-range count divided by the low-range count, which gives -0.23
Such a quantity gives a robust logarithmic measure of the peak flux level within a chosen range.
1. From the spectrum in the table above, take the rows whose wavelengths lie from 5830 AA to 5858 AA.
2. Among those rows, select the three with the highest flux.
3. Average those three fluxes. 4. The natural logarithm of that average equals 1.42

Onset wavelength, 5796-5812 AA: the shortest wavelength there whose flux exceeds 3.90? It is 5797.0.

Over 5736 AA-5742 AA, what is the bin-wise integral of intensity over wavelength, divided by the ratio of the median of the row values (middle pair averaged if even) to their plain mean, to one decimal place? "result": 23.7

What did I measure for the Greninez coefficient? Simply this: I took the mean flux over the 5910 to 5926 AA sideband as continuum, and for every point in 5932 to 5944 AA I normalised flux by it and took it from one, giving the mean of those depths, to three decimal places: -0.030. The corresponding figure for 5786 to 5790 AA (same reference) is -0.009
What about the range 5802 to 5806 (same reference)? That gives -0.117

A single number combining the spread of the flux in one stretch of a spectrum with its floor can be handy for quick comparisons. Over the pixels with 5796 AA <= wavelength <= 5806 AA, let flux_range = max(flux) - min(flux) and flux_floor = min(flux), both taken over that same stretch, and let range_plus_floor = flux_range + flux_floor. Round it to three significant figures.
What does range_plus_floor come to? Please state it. 4.16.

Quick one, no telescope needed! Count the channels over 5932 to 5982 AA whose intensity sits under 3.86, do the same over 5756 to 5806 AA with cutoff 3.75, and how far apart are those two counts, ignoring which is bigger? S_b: 18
